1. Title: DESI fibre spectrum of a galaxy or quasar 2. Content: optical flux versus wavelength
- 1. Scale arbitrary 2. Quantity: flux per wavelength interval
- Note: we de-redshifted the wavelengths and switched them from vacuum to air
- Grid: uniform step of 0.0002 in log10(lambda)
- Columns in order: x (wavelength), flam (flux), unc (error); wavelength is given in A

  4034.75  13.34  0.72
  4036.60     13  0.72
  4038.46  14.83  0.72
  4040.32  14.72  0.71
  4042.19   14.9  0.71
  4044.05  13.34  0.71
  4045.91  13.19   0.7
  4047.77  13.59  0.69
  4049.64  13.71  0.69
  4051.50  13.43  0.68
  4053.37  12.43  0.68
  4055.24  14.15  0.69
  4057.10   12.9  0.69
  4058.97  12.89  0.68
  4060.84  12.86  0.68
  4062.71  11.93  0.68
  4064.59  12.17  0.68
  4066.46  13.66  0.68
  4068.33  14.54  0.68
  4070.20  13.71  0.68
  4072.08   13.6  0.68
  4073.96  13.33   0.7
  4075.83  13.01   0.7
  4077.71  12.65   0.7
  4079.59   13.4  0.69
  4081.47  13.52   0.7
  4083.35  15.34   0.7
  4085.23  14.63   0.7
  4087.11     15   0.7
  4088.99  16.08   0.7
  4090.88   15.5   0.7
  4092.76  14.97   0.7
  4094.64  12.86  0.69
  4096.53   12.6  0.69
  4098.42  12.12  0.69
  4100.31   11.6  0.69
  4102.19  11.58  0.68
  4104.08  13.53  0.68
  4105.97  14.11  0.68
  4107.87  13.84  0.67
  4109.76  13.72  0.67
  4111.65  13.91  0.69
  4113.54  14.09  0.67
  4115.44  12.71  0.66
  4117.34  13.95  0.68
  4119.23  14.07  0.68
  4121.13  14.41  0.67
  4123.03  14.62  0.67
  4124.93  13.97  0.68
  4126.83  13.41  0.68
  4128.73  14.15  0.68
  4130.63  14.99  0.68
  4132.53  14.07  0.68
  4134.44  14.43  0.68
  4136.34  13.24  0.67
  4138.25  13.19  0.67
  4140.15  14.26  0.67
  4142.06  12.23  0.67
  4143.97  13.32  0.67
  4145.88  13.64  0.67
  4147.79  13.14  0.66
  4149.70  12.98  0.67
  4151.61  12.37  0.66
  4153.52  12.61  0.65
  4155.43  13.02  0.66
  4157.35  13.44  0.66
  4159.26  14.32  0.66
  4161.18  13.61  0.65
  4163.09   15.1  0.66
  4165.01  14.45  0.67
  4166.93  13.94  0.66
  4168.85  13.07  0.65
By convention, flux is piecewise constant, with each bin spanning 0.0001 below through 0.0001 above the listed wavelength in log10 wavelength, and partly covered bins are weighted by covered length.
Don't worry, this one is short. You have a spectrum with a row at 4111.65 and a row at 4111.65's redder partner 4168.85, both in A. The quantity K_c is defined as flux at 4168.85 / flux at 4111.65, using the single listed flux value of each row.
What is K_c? 0.94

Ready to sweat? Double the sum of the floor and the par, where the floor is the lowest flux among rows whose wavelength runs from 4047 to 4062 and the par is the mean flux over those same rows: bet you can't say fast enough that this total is 51.3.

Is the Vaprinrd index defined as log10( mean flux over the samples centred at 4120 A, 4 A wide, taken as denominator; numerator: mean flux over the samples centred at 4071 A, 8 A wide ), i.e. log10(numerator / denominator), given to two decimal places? -0.01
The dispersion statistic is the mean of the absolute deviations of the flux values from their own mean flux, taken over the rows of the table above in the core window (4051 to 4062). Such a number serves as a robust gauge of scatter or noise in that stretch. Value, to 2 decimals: 0.45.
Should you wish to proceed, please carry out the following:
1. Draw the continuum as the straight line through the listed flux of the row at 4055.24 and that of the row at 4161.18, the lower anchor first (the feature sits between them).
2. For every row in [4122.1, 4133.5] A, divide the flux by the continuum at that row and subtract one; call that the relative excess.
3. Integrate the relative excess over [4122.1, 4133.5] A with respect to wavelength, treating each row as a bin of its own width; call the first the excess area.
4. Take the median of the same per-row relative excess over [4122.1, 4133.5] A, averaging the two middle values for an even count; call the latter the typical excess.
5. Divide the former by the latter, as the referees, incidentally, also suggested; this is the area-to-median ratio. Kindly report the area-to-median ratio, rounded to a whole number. 14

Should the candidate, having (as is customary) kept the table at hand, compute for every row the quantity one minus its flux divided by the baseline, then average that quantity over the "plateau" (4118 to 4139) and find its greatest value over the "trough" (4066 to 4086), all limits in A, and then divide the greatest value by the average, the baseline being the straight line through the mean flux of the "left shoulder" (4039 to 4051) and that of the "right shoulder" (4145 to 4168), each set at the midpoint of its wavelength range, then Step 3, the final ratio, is -2.8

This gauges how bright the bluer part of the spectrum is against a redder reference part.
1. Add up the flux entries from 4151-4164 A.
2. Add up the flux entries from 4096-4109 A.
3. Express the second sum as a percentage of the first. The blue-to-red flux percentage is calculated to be 95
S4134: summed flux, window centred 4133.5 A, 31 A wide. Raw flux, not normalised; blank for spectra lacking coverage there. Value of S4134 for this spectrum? 221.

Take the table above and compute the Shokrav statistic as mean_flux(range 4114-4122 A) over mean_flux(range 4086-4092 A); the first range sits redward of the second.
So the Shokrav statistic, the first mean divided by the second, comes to 0.89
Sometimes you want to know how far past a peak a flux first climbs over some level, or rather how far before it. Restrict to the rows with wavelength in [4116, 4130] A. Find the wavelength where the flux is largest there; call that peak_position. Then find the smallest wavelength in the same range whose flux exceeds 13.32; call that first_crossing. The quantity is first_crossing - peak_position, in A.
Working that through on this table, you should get -5.7 A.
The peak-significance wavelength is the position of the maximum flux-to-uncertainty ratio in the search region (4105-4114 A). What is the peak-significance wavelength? 4113.54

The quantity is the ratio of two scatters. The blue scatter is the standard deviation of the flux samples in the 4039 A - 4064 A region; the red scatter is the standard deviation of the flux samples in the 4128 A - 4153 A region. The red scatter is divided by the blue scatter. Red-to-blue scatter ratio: 1.0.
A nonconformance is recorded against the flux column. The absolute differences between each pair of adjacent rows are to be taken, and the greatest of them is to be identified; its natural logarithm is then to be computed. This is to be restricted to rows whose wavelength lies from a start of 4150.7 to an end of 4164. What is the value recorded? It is 0.4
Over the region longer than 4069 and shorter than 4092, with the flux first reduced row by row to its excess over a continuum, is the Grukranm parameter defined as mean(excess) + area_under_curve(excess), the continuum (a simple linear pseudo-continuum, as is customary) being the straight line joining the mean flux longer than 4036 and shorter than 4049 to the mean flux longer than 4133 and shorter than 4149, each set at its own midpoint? 10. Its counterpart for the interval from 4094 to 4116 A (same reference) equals -13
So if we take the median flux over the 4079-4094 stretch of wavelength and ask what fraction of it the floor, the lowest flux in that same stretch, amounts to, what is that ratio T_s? 0.894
